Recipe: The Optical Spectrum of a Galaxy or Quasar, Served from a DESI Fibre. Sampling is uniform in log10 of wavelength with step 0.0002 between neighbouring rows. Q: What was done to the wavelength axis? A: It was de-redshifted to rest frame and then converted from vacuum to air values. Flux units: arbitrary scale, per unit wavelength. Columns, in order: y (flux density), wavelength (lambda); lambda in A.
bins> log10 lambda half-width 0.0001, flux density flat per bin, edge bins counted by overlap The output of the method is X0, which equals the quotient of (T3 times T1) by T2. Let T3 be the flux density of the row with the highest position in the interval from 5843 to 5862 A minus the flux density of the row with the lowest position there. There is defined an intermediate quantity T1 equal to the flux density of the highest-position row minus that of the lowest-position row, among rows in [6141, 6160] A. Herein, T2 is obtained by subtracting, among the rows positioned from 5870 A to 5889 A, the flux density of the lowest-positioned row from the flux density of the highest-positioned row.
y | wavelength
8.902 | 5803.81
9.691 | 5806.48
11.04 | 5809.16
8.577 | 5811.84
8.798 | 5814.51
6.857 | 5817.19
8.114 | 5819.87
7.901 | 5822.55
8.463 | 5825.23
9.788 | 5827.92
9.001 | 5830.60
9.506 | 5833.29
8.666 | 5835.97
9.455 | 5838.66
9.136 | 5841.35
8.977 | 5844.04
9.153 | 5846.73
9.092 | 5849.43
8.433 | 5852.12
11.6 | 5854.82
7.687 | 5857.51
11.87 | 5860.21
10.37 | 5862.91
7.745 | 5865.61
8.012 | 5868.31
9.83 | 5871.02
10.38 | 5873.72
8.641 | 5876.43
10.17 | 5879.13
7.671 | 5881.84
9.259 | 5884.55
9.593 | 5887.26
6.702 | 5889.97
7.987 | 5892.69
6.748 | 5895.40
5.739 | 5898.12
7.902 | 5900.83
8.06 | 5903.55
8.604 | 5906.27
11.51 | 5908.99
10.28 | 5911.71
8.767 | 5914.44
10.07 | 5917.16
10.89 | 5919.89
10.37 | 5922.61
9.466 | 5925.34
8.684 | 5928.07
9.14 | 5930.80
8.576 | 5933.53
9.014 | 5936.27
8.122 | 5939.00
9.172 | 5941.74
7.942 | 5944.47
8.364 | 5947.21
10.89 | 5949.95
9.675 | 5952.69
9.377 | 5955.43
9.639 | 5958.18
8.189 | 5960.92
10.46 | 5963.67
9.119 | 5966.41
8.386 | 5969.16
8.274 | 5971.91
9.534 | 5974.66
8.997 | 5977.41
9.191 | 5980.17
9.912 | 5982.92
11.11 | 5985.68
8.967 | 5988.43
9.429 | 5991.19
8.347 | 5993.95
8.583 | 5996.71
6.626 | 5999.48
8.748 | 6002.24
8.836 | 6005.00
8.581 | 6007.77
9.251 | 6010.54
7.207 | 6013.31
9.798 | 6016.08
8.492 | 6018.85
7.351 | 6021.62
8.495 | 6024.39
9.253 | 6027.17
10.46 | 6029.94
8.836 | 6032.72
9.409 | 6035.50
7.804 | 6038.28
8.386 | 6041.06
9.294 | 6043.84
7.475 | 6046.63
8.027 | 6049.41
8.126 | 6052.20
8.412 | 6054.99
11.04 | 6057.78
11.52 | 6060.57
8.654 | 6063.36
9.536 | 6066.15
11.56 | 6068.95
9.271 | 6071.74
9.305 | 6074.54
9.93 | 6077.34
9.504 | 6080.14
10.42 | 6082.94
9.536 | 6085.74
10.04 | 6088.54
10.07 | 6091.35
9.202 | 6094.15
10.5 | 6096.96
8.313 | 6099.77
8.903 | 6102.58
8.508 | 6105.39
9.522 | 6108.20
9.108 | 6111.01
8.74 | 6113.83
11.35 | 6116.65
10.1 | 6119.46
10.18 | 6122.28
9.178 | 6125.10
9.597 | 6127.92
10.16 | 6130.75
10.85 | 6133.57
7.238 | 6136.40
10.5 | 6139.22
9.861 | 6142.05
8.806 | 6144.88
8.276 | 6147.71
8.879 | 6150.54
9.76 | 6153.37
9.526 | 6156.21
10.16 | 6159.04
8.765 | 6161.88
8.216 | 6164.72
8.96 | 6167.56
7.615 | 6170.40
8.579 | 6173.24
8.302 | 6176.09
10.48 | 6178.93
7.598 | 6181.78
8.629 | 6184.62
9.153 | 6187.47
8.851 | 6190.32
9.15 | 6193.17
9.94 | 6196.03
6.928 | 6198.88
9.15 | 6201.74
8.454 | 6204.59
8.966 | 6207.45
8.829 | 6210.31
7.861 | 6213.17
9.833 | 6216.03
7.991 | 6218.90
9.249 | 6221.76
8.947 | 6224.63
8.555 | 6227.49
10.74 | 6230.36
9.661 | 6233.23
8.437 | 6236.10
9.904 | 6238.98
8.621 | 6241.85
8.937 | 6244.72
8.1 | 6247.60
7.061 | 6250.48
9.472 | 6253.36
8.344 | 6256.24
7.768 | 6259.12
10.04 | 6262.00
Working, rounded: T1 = 0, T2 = -0.2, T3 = 3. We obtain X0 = -3.6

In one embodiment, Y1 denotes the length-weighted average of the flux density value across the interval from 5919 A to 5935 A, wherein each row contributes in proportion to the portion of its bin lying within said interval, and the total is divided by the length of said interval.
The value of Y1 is 9.5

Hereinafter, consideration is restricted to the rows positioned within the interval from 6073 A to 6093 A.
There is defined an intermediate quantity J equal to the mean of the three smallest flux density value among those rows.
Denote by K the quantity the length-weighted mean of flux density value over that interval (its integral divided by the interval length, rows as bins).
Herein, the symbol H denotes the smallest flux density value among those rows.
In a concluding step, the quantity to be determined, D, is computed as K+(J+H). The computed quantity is 28.6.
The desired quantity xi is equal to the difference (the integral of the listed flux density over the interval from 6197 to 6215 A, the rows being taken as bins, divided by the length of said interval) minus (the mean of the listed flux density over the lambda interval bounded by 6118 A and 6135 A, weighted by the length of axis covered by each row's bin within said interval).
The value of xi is -1.6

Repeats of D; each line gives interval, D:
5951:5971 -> 26.0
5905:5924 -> 27.8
